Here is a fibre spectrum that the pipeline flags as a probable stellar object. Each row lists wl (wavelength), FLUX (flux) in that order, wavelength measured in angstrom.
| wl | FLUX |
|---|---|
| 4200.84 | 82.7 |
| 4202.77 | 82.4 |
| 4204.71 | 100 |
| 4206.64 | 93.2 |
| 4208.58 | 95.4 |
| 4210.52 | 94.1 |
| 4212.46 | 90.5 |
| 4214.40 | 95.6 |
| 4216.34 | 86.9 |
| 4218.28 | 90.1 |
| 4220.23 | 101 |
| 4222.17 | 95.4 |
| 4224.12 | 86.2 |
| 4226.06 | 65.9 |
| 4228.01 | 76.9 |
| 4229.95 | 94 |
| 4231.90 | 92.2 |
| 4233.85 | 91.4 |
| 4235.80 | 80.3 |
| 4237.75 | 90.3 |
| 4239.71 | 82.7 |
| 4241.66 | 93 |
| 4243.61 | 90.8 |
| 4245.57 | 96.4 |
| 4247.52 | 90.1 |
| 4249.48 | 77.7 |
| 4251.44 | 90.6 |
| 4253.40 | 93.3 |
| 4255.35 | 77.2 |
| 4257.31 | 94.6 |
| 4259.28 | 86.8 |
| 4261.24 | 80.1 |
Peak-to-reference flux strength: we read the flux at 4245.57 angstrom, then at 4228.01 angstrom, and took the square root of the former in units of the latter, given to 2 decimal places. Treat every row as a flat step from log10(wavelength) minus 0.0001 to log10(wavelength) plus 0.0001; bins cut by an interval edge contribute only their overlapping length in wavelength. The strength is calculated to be 1.12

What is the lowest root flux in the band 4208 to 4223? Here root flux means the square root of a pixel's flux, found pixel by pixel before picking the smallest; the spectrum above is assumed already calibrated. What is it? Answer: 9.32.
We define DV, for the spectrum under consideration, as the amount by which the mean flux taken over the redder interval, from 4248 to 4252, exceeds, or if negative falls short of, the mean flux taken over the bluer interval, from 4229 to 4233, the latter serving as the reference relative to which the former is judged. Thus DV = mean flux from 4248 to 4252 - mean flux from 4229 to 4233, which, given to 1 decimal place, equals -8.9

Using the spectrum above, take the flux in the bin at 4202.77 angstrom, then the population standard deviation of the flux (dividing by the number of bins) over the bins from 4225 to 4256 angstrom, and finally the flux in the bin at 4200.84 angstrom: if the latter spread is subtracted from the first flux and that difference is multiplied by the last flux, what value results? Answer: 6130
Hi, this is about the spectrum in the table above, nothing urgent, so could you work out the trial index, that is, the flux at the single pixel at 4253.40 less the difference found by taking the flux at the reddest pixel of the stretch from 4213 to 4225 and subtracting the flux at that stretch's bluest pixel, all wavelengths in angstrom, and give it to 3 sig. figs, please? 103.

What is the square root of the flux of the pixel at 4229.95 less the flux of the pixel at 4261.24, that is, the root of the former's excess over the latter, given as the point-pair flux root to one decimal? 3.7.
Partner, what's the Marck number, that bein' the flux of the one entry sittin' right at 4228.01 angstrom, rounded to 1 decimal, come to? 76.9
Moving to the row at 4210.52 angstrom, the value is 94.1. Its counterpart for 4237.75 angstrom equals 90.3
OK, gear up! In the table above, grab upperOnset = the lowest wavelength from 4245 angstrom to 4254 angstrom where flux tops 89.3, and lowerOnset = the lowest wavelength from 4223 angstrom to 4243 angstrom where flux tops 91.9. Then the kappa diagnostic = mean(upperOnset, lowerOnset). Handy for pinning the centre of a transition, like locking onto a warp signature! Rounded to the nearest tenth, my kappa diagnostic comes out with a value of 4237.8 angstrom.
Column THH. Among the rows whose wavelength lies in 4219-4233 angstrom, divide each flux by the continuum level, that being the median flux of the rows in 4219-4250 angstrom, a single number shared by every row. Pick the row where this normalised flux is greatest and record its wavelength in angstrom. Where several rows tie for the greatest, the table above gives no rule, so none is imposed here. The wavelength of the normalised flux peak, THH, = 4220.23 angstrom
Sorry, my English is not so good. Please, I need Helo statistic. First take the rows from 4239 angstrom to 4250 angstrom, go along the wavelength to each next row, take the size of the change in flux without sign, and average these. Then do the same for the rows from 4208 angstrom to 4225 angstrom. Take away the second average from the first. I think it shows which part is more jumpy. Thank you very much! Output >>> 1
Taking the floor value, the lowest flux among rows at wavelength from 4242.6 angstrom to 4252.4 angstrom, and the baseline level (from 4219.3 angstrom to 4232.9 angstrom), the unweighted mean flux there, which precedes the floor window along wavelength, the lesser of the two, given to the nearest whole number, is 78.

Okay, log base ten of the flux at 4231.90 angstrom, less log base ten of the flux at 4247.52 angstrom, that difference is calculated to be 0.01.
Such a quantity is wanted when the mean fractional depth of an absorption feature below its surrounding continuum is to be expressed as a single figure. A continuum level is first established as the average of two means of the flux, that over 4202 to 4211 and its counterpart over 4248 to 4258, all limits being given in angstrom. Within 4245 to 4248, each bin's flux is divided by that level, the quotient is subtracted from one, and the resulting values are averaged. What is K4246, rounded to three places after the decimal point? -0.038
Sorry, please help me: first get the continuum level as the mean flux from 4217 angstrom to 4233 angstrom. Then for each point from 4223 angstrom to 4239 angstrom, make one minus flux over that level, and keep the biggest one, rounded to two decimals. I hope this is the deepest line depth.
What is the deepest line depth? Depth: 0.25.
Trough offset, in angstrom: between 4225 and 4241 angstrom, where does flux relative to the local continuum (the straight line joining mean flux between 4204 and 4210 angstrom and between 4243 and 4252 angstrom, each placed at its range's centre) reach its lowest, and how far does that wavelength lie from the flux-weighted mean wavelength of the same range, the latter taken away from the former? -7.0 angstrom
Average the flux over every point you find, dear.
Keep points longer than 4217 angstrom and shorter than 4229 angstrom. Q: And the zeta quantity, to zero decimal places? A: 86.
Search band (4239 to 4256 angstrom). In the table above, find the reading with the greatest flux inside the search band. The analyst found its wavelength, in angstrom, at 4245.57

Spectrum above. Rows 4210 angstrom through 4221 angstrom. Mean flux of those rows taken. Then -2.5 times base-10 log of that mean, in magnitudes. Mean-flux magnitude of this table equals -4.92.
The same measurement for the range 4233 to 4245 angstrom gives -4.86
